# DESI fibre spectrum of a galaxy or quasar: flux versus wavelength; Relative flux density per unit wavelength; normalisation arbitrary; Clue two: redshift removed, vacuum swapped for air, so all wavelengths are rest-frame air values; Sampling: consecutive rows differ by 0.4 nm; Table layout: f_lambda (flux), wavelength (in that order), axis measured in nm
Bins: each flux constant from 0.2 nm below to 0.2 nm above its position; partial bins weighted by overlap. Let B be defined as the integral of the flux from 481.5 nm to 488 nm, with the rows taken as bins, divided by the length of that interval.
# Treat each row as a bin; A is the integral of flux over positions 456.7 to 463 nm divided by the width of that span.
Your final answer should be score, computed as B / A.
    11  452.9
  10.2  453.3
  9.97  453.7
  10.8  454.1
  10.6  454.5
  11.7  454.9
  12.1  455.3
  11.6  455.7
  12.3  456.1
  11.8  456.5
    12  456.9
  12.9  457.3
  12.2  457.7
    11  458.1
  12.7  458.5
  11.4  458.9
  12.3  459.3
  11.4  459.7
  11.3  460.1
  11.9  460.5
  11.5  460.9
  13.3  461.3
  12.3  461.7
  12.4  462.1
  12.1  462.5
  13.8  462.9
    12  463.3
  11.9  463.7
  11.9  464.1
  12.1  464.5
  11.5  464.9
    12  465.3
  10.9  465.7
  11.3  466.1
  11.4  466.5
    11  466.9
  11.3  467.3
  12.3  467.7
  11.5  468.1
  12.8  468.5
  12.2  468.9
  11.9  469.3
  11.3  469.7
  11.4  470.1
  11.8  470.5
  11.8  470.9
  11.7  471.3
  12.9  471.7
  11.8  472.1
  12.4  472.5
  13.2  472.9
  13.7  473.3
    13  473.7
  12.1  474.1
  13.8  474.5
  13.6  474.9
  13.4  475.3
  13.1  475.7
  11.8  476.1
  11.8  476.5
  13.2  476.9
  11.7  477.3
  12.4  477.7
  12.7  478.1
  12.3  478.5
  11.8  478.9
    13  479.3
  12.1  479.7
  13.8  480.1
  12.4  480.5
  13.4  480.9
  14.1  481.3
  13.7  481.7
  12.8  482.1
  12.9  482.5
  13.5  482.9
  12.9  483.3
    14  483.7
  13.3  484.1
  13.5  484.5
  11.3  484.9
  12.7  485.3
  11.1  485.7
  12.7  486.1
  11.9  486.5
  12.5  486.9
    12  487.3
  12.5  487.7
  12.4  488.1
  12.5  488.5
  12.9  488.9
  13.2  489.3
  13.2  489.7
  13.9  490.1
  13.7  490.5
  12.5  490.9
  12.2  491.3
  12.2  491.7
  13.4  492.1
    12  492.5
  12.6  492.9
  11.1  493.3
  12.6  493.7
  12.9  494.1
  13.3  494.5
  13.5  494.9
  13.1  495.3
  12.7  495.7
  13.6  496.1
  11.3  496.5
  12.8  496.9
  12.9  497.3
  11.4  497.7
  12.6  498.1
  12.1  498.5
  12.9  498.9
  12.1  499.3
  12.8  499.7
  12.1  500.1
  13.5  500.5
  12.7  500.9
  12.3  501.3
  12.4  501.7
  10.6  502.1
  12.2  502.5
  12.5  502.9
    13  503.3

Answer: 1.047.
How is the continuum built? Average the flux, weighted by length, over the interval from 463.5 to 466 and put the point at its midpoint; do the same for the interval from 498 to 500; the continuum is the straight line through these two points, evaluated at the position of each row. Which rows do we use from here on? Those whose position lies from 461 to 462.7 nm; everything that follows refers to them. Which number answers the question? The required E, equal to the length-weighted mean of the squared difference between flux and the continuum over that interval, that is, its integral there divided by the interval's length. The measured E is 0.95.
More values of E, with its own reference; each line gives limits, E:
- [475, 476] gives 1.67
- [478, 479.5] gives 0.38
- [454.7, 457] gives 0.23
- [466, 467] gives 0.27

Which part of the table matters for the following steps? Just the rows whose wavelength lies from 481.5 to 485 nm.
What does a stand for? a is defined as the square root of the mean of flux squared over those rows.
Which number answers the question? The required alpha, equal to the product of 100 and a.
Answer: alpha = 1312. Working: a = 13.1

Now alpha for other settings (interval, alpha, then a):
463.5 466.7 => 1163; 11.6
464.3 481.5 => 1235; 12.3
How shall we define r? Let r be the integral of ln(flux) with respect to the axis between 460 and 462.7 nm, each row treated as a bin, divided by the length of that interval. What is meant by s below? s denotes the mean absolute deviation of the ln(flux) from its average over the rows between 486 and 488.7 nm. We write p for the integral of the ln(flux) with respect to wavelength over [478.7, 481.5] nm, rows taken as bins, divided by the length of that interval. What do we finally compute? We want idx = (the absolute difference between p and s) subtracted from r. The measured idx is -0.04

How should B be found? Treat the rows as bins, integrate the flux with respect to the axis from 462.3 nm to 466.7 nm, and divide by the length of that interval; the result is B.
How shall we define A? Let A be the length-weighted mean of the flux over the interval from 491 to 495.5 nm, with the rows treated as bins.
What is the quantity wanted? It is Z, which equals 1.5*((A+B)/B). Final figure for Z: 3.09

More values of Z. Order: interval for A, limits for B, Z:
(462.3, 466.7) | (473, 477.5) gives 2.89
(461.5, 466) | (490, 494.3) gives 2.93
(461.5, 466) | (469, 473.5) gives 2.99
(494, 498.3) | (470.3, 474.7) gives 3.02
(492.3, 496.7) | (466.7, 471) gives 3.11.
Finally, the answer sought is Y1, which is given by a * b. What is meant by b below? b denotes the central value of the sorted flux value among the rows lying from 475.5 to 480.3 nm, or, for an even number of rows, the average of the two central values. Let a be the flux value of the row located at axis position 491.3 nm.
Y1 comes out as 151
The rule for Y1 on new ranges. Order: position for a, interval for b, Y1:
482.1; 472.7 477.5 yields 168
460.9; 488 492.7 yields 146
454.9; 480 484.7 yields 157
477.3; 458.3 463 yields 143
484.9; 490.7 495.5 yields 142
